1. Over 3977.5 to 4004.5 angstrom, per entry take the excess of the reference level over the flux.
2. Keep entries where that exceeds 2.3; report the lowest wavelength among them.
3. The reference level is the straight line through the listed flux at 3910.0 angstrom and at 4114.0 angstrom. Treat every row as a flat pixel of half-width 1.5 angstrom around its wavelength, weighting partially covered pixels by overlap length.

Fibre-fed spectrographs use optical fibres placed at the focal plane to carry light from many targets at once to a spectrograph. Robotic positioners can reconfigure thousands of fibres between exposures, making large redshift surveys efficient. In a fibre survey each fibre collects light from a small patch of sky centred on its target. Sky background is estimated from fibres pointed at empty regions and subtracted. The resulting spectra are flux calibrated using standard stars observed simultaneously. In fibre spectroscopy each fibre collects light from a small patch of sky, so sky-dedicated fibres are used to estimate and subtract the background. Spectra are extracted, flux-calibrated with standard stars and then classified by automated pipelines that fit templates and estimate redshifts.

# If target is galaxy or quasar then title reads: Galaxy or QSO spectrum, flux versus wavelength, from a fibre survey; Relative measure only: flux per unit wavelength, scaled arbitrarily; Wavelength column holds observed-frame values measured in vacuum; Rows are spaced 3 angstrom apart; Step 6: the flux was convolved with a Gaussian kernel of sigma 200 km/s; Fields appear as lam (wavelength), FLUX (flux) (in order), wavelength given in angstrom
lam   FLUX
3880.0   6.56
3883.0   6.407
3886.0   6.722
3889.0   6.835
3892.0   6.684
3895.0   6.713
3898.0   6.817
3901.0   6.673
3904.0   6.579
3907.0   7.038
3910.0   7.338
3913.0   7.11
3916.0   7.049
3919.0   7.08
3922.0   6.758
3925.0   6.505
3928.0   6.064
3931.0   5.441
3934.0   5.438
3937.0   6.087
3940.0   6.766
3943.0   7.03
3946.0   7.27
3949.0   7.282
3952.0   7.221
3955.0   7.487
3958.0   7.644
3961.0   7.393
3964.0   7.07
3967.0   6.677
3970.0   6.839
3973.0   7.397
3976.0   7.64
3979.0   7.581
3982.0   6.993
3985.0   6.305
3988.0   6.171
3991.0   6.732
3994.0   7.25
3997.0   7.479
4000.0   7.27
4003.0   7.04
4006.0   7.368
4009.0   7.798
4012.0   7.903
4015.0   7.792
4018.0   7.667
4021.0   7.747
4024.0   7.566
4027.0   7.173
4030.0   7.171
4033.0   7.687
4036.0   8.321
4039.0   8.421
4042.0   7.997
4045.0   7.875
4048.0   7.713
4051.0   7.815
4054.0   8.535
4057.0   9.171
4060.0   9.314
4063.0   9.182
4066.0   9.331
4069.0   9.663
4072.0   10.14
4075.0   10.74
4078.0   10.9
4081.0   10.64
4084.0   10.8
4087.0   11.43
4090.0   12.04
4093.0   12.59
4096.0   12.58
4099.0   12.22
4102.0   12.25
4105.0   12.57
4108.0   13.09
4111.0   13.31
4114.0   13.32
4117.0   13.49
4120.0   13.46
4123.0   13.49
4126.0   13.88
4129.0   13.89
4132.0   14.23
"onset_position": 3982.0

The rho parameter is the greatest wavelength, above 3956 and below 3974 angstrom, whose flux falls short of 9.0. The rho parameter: 3973.0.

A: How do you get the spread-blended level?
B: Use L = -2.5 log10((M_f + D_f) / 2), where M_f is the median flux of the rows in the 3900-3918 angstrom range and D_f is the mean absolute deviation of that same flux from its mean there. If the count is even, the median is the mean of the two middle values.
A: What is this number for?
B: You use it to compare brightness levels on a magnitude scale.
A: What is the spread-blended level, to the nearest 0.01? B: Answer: -1.40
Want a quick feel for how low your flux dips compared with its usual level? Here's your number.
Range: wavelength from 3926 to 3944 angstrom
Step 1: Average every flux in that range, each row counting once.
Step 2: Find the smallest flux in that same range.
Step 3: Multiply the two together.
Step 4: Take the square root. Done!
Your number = 5.8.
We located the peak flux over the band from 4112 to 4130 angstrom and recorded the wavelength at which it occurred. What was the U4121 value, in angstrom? 4129.0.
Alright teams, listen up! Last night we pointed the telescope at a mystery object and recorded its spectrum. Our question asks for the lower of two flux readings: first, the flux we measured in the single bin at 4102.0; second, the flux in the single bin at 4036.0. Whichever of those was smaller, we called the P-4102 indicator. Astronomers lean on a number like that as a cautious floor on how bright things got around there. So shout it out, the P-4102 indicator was 8.3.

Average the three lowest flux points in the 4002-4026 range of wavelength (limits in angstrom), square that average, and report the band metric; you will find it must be 54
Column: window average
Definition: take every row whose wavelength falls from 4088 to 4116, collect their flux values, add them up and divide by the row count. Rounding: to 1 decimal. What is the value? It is 12.7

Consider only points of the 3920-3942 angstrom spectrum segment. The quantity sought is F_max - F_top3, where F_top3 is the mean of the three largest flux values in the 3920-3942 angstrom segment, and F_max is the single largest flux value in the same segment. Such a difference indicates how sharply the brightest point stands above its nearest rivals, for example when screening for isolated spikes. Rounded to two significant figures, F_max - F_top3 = 0.090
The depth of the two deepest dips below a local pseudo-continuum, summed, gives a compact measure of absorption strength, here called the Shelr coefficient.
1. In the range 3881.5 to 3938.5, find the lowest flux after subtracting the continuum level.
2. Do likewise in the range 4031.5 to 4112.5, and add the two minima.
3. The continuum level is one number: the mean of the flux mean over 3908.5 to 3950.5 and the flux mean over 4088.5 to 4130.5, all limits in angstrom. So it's -7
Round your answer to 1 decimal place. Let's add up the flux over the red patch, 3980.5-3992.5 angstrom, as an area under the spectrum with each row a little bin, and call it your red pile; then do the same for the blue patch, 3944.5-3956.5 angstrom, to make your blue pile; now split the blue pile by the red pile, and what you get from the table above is 1.1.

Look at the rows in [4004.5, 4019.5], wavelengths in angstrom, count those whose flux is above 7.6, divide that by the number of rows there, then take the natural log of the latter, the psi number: -0.2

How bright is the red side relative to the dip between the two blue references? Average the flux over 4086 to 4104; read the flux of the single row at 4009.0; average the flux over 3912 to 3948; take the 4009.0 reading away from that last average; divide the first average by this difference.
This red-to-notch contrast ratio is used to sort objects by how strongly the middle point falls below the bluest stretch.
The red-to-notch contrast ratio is -10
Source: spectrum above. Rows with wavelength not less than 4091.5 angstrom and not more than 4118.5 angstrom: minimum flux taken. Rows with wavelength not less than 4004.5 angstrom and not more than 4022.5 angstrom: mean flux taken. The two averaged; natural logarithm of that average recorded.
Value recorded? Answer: 2.30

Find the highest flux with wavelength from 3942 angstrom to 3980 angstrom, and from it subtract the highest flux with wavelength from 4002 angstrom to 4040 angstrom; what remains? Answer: -1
